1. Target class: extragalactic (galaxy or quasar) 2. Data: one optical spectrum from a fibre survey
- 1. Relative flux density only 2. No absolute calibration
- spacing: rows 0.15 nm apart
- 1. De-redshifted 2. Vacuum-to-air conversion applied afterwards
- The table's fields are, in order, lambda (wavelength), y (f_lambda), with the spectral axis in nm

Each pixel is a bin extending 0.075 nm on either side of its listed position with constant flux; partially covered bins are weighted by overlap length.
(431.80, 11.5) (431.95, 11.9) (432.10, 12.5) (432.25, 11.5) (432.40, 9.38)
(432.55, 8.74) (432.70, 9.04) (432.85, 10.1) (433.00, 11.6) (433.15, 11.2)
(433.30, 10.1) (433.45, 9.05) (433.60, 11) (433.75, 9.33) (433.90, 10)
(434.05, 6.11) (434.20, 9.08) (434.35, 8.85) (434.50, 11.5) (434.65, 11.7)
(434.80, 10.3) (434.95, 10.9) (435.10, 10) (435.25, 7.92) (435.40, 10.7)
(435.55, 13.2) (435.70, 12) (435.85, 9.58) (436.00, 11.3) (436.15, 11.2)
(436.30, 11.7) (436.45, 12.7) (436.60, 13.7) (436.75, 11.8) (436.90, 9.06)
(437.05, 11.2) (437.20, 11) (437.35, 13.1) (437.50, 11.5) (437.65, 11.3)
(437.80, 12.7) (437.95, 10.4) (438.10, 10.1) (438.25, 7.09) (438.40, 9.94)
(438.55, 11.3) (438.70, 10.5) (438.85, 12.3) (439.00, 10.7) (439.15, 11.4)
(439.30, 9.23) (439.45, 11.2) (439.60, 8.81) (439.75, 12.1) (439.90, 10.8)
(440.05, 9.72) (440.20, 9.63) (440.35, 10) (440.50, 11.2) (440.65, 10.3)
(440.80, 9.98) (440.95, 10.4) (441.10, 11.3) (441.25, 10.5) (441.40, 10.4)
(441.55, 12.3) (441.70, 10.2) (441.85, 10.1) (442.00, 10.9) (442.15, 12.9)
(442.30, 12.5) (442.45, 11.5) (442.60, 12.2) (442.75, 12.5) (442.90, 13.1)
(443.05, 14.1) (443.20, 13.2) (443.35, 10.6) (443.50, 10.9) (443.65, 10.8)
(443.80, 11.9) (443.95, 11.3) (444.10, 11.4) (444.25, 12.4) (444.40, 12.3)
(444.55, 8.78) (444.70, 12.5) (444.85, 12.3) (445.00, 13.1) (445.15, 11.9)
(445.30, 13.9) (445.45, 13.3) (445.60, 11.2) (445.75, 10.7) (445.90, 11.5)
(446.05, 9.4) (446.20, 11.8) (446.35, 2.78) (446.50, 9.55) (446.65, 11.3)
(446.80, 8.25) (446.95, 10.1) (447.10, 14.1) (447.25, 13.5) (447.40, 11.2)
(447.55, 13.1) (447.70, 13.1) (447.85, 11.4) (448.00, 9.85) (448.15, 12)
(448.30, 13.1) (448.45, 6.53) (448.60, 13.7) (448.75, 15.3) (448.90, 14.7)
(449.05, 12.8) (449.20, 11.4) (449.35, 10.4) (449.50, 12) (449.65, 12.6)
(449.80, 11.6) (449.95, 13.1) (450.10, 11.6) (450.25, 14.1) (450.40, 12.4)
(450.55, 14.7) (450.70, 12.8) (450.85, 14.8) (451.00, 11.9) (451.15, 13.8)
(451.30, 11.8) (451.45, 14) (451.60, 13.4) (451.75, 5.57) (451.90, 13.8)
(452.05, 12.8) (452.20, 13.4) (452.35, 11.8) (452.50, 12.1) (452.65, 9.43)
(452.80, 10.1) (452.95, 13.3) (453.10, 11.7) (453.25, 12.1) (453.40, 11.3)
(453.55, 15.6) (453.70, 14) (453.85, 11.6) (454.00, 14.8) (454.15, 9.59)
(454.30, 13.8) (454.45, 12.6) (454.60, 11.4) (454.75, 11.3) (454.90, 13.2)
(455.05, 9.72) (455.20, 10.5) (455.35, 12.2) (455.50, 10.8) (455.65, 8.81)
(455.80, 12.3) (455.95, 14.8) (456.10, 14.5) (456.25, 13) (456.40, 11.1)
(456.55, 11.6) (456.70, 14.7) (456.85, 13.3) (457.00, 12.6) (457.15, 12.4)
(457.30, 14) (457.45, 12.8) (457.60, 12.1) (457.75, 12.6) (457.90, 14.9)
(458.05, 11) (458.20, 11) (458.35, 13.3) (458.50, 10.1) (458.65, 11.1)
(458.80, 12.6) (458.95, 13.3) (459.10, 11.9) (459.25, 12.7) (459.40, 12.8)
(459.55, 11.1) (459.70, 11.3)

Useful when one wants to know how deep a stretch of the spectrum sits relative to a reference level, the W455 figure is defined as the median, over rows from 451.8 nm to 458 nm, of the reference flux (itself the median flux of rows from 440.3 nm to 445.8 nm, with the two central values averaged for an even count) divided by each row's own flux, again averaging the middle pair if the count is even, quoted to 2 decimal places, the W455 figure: 0.92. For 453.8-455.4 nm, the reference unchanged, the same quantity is 0.98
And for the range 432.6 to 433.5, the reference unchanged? 1.13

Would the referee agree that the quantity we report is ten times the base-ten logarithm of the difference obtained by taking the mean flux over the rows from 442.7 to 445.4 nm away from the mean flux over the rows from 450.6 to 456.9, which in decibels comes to -6.8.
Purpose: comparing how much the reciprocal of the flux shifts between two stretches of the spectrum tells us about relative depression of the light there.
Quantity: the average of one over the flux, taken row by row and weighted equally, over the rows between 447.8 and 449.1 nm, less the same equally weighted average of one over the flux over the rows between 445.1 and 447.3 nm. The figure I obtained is -0.020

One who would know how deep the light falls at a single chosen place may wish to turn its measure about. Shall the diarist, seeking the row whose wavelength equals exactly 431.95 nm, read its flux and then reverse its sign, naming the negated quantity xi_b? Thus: -11.9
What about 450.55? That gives -14.7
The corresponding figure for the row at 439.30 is -9.2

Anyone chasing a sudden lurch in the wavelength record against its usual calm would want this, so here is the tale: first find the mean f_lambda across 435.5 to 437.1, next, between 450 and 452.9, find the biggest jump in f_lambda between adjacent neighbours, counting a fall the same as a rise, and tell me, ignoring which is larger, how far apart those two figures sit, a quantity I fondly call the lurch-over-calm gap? 3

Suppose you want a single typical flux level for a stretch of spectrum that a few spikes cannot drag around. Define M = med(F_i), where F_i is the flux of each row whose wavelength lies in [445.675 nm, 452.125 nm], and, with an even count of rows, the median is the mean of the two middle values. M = 12.0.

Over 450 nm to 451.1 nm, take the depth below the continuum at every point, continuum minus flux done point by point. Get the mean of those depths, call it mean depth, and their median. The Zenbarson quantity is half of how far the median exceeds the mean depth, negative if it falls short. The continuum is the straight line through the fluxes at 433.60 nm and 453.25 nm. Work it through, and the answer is 0.20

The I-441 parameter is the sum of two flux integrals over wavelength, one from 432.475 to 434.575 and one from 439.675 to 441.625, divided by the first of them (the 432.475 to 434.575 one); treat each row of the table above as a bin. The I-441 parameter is 2.0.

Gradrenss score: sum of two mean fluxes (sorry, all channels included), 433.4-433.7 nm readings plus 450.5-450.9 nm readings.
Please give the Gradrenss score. 24.1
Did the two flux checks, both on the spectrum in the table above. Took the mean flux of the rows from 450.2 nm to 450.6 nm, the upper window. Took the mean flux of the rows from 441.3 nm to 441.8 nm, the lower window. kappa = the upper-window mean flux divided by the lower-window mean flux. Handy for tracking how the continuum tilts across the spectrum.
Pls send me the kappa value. 1.3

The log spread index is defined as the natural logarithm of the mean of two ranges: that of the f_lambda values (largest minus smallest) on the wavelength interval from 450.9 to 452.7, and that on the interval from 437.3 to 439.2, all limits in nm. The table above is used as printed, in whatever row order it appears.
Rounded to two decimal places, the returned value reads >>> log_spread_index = 1.98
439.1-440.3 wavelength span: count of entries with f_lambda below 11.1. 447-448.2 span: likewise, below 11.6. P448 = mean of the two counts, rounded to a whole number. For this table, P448 4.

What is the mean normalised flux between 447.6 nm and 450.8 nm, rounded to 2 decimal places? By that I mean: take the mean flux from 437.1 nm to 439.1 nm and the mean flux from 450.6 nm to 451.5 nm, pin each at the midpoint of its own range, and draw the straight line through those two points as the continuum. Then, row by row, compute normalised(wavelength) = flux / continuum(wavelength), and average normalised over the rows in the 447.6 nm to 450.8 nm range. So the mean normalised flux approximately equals 0.96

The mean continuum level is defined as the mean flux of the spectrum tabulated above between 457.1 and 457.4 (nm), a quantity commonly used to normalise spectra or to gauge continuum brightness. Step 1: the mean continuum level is 13.2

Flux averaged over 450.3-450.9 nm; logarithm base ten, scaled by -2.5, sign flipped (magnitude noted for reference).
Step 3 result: 2.84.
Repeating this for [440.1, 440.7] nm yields 2.53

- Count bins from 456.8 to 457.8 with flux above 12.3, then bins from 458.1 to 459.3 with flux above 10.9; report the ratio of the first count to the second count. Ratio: 0.9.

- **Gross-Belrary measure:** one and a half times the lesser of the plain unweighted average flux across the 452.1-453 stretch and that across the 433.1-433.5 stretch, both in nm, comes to 15.2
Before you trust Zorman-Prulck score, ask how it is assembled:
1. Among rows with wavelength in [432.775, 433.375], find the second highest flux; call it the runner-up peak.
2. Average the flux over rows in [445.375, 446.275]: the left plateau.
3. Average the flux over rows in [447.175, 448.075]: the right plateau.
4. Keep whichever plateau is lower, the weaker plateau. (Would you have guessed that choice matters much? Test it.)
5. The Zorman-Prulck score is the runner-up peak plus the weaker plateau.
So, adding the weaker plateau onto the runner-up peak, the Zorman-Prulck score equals 22.5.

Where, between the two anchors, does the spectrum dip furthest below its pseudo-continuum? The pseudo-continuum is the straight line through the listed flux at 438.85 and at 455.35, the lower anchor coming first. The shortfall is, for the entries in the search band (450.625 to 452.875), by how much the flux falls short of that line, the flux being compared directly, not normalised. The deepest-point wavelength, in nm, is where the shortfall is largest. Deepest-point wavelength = 451.75 nm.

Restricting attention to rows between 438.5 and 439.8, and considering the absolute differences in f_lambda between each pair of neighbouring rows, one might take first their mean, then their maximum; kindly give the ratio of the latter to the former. 1.8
